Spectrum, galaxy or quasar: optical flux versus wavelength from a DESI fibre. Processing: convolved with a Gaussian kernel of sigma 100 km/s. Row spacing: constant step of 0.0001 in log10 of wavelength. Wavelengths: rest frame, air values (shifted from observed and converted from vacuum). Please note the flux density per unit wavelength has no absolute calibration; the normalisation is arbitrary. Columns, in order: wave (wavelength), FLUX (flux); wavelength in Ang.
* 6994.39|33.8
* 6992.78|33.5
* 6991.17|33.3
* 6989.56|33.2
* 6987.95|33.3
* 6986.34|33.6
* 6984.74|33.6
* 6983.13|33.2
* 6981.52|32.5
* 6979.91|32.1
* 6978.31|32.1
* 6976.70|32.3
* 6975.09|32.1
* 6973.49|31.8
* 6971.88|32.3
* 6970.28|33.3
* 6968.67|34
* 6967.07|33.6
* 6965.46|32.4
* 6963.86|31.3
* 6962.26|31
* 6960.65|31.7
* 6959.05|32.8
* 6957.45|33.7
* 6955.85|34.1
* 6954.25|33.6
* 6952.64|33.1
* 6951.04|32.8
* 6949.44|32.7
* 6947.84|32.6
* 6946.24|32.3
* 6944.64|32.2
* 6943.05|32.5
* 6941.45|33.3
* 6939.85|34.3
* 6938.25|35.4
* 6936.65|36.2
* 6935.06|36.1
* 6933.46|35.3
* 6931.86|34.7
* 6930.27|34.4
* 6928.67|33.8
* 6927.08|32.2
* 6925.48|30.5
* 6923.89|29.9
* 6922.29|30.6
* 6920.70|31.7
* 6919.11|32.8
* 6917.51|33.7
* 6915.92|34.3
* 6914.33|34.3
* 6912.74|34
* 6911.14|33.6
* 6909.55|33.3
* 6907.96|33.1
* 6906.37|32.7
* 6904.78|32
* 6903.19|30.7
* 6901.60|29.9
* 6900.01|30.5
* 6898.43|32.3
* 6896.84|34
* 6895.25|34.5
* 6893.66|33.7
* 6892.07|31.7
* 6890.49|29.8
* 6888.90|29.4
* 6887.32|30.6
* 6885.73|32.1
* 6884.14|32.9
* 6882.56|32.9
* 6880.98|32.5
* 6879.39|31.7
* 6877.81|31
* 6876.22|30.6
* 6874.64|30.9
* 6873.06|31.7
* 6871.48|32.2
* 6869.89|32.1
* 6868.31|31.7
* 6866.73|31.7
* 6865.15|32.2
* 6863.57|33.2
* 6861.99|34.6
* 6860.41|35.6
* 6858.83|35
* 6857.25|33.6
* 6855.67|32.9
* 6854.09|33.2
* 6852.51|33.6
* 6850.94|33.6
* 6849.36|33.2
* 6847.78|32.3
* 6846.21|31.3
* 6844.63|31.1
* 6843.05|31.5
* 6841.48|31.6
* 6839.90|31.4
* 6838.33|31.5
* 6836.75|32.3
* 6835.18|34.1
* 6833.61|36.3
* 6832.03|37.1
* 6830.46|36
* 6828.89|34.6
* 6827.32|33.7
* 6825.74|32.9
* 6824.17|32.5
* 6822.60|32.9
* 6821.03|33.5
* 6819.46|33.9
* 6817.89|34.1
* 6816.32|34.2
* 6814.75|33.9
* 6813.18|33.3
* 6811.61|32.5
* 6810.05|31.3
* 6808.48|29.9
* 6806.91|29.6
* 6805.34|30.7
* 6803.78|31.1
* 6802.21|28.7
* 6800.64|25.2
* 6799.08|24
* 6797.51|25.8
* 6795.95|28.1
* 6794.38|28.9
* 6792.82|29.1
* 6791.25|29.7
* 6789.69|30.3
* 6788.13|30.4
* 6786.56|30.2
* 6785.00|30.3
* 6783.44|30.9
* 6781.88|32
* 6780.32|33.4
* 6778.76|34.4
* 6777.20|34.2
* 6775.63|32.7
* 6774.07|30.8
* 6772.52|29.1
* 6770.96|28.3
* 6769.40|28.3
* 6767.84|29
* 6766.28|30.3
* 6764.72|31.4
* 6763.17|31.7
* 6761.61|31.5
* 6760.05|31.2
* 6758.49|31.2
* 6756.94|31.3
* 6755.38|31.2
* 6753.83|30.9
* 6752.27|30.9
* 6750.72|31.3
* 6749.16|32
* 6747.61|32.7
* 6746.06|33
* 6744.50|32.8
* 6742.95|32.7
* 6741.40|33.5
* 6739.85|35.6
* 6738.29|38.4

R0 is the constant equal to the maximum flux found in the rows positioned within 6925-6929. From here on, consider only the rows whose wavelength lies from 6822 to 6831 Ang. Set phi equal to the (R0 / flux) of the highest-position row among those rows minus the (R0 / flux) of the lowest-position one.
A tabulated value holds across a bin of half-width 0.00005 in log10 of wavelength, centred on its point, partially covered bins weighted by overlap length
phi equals -0.09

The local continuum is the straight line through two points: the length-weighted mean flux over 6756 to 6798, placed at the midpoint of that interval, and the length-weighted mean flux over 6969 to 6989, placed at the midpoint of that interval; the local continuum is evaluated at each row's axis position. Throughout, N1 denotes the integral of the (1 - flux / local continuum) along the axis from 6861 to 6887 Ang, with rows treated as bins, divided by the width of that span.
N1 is -0.02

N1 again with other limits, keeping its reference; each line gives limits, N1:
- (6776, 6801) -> 0.02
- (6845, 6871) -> -0.05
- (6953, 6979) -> 0.00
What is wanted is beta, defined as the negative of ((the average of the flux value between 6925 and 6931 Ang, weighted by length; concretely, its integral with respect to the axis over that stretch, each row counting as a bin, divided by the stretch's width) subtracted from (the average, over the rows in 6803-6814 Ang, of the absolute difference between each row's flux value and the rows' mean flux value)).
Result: 31.8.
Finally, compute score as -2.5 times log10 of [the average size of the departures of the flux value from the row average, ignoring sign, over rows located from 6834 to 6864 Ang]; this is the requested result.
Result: -0.10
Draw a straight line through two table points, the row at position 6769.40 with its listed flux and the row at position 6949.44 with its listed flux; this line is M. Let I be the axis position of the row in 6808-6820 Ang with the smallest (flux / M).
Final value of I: 6808.48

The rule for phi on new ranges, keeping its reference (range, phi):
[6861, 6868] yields 0.09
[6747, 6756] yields 0.05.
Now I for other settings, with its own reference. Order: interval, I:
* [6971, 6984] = 6973.49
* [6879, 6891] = 6888.90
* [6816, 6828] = 6824.17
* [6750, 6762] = 6753.83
